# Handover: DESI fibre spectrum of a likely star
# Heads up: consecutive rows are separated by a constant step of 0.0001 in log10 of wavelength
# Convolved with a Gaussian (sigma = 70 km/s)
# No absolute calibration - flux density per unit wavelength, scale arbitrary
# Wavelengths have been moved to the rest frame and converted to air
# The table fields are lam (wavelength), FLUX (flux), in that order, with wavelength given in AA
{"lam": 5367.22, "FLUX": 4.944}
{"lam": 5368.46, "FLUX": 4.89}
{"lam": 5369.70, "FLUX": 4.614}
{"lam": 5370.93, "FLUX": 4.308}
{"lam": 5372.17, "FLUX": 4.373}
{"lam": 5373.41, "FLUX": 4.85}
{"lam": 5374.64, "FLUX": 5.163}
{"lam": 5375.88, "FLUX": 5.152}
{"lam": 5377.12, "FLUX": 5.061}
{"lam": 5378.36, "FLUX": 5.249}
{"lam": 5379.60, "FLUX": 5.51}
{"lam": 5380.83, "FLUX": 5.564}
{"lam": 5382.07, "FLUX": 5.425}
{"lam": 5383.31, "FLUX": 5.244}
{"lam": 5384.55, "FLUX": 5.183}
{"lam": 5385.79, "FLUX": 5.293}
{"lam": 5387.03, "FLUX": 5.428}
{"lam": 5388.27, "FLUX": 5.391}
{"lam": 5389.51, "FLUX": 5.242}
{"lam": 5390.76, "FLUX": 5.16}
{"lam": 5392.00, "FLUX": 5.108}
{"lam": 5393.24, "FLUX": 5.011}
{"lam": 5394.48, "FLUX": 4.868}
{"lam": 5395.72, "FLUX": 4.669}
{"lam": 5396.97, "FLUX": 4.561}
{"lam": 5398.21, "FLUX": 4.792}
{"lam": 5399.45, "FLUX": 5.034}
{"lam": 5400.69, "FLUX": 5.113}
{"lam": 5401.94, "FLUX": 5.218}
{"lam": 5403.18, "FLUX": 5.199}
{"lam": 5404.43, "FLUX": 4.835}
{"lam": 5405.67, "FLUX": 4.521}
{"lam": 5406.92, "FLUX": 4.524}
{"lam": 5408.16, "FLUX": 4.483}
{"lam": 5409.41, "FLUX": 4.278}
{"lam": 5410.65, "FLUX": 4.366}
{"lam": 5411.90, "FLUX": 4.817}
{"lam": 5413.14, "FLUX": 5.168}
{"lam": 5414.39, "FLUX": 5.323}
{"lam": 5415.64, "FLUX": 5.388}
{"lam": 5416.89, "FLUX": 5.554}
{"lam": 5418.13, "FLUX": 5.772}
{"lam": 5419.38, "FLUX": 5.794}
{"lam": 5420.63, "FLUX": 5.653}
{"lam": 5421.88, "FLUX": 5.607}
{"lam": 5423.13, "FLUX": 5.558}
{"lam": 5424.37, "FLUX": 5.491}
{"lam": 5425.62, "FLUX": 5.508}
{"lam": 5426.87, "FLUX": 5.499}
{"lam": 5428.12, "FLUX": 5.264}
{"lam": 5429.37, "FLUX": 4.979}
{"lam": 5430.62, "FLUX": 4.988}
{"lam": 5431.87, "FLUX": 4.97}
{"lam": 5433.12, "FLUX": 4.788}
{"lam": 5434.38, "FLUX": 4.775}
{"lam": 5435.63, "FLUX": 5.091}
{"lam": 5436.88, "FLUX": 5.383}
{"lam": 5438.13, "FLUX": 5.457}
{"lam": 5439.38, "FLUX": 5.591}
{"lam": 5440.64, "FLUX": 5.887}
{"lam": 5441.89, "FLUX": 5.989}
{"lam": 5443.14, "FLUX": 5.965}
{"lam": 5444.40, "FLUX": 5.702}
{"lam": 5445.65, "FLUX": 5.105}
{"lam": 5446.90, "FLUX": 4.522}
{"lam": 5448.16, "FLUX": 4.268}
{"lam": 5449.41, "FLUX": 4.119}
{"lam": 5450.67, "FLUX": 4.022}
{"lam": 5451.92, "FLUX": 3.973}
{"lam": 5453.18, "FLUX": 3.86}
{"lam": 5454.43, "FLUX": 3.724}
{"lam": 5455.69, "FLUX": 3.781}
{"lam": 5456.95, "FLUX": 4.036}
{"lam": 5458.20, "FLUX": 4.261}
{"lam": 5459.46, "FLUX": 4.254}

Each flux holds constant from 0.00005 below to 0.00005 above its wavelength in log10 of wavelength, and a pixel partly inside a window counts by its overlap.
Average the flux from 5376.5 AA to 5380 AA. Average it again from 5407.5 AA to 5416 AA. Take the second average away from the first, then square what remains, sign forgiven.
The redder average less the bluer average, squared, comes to 0.19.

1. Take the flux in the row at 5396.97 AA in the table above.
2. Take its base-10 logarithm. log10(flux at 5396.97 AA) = 0.66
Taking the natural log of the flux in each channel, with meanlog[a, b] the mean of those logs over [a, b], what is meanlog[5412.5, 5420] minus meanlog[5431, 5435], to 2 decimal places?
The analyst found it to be 0.13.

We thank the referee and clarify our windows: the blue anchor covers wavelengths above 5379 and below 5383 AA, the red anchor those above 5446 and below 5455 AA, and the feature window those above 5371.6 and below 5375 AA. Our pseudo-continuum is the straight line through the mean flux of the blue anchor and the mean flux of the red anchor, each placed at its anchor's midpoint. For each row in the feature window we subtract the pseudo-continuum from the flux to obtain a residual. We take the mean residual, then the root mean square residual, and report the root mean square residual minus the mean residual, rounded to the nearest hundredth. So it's 1.78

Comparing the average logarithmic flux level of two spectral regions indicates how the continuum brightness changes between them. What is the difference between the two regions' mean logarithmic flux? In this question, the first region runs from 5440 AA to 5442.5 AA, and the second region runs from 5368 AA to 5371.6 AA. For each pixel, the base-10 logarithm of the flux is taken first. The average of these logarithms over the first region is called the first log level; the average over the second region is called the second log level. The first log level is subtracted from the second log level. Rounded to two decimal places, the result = -0.11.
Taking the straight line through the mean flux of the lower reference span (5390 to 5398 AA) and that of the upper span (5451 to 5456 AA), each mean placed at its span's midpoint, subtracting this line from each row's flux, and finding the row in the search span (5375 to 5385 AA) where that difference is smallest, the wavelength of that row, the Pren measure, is 5377.12 AA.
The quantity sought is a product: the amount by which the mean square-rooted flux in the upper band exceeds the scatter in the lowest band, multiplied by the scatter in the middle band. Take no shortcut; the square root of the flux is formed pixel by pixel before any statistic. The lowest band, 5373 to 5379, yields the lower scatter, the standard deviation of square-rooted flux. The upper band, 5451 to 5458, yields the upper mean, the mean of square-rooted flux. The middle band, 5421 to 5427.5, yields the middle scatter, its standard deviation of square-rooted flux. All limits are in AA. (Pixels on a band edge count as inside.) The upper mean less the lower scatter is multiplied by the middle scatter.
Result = 0.02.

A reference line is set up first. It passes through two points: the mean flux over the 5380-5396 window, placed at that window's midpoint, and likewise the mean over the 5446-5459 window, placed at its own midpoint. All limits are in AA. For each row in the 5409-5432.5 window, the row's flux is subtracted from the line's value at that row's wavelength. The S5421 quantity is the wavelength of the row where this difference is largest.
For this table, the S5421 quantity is 5409.41 AA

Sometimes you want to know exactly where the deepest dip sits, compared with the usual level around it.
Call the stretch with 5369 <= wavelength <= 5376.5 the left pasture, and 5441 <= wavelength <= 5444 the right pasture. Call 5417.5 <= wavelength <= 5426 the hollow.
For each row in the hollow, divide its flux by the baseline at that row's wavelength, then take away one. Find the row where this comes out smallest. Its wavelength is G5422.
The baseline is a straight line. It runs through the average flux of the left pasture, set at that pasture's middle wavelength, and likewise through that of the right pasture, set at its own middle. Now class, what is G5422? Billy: 5425.62 AA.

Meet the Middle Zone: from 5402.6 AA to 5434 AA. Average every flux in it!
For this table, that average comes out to 5.1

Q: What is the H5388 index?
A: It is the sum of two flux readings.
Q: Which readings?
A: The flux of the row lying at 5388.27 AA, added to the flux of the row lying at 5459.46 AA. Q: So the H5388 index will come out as 9.6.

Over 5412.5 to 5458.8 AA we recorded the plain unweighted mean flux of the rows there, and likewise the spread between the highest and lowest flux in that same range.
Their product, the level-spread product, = 11.4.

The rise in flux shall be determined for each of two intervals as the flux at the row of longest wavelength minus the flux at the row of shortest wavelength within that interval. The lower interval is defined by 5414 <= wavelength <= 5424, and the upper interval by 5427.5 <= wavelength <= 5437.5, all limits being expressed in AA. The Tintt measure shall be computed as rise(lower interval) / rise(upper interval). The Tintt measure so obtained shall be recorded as 2.0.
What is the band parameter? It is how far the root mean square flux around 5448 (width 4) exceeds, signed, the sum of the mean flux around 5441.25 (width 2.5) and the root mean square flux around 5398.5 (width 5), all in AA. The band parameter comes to -6.5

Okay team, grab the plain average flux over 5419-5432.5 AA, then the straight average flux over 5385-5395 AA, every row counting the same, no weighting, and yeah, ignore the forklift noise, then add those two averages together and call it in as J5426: 10.6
